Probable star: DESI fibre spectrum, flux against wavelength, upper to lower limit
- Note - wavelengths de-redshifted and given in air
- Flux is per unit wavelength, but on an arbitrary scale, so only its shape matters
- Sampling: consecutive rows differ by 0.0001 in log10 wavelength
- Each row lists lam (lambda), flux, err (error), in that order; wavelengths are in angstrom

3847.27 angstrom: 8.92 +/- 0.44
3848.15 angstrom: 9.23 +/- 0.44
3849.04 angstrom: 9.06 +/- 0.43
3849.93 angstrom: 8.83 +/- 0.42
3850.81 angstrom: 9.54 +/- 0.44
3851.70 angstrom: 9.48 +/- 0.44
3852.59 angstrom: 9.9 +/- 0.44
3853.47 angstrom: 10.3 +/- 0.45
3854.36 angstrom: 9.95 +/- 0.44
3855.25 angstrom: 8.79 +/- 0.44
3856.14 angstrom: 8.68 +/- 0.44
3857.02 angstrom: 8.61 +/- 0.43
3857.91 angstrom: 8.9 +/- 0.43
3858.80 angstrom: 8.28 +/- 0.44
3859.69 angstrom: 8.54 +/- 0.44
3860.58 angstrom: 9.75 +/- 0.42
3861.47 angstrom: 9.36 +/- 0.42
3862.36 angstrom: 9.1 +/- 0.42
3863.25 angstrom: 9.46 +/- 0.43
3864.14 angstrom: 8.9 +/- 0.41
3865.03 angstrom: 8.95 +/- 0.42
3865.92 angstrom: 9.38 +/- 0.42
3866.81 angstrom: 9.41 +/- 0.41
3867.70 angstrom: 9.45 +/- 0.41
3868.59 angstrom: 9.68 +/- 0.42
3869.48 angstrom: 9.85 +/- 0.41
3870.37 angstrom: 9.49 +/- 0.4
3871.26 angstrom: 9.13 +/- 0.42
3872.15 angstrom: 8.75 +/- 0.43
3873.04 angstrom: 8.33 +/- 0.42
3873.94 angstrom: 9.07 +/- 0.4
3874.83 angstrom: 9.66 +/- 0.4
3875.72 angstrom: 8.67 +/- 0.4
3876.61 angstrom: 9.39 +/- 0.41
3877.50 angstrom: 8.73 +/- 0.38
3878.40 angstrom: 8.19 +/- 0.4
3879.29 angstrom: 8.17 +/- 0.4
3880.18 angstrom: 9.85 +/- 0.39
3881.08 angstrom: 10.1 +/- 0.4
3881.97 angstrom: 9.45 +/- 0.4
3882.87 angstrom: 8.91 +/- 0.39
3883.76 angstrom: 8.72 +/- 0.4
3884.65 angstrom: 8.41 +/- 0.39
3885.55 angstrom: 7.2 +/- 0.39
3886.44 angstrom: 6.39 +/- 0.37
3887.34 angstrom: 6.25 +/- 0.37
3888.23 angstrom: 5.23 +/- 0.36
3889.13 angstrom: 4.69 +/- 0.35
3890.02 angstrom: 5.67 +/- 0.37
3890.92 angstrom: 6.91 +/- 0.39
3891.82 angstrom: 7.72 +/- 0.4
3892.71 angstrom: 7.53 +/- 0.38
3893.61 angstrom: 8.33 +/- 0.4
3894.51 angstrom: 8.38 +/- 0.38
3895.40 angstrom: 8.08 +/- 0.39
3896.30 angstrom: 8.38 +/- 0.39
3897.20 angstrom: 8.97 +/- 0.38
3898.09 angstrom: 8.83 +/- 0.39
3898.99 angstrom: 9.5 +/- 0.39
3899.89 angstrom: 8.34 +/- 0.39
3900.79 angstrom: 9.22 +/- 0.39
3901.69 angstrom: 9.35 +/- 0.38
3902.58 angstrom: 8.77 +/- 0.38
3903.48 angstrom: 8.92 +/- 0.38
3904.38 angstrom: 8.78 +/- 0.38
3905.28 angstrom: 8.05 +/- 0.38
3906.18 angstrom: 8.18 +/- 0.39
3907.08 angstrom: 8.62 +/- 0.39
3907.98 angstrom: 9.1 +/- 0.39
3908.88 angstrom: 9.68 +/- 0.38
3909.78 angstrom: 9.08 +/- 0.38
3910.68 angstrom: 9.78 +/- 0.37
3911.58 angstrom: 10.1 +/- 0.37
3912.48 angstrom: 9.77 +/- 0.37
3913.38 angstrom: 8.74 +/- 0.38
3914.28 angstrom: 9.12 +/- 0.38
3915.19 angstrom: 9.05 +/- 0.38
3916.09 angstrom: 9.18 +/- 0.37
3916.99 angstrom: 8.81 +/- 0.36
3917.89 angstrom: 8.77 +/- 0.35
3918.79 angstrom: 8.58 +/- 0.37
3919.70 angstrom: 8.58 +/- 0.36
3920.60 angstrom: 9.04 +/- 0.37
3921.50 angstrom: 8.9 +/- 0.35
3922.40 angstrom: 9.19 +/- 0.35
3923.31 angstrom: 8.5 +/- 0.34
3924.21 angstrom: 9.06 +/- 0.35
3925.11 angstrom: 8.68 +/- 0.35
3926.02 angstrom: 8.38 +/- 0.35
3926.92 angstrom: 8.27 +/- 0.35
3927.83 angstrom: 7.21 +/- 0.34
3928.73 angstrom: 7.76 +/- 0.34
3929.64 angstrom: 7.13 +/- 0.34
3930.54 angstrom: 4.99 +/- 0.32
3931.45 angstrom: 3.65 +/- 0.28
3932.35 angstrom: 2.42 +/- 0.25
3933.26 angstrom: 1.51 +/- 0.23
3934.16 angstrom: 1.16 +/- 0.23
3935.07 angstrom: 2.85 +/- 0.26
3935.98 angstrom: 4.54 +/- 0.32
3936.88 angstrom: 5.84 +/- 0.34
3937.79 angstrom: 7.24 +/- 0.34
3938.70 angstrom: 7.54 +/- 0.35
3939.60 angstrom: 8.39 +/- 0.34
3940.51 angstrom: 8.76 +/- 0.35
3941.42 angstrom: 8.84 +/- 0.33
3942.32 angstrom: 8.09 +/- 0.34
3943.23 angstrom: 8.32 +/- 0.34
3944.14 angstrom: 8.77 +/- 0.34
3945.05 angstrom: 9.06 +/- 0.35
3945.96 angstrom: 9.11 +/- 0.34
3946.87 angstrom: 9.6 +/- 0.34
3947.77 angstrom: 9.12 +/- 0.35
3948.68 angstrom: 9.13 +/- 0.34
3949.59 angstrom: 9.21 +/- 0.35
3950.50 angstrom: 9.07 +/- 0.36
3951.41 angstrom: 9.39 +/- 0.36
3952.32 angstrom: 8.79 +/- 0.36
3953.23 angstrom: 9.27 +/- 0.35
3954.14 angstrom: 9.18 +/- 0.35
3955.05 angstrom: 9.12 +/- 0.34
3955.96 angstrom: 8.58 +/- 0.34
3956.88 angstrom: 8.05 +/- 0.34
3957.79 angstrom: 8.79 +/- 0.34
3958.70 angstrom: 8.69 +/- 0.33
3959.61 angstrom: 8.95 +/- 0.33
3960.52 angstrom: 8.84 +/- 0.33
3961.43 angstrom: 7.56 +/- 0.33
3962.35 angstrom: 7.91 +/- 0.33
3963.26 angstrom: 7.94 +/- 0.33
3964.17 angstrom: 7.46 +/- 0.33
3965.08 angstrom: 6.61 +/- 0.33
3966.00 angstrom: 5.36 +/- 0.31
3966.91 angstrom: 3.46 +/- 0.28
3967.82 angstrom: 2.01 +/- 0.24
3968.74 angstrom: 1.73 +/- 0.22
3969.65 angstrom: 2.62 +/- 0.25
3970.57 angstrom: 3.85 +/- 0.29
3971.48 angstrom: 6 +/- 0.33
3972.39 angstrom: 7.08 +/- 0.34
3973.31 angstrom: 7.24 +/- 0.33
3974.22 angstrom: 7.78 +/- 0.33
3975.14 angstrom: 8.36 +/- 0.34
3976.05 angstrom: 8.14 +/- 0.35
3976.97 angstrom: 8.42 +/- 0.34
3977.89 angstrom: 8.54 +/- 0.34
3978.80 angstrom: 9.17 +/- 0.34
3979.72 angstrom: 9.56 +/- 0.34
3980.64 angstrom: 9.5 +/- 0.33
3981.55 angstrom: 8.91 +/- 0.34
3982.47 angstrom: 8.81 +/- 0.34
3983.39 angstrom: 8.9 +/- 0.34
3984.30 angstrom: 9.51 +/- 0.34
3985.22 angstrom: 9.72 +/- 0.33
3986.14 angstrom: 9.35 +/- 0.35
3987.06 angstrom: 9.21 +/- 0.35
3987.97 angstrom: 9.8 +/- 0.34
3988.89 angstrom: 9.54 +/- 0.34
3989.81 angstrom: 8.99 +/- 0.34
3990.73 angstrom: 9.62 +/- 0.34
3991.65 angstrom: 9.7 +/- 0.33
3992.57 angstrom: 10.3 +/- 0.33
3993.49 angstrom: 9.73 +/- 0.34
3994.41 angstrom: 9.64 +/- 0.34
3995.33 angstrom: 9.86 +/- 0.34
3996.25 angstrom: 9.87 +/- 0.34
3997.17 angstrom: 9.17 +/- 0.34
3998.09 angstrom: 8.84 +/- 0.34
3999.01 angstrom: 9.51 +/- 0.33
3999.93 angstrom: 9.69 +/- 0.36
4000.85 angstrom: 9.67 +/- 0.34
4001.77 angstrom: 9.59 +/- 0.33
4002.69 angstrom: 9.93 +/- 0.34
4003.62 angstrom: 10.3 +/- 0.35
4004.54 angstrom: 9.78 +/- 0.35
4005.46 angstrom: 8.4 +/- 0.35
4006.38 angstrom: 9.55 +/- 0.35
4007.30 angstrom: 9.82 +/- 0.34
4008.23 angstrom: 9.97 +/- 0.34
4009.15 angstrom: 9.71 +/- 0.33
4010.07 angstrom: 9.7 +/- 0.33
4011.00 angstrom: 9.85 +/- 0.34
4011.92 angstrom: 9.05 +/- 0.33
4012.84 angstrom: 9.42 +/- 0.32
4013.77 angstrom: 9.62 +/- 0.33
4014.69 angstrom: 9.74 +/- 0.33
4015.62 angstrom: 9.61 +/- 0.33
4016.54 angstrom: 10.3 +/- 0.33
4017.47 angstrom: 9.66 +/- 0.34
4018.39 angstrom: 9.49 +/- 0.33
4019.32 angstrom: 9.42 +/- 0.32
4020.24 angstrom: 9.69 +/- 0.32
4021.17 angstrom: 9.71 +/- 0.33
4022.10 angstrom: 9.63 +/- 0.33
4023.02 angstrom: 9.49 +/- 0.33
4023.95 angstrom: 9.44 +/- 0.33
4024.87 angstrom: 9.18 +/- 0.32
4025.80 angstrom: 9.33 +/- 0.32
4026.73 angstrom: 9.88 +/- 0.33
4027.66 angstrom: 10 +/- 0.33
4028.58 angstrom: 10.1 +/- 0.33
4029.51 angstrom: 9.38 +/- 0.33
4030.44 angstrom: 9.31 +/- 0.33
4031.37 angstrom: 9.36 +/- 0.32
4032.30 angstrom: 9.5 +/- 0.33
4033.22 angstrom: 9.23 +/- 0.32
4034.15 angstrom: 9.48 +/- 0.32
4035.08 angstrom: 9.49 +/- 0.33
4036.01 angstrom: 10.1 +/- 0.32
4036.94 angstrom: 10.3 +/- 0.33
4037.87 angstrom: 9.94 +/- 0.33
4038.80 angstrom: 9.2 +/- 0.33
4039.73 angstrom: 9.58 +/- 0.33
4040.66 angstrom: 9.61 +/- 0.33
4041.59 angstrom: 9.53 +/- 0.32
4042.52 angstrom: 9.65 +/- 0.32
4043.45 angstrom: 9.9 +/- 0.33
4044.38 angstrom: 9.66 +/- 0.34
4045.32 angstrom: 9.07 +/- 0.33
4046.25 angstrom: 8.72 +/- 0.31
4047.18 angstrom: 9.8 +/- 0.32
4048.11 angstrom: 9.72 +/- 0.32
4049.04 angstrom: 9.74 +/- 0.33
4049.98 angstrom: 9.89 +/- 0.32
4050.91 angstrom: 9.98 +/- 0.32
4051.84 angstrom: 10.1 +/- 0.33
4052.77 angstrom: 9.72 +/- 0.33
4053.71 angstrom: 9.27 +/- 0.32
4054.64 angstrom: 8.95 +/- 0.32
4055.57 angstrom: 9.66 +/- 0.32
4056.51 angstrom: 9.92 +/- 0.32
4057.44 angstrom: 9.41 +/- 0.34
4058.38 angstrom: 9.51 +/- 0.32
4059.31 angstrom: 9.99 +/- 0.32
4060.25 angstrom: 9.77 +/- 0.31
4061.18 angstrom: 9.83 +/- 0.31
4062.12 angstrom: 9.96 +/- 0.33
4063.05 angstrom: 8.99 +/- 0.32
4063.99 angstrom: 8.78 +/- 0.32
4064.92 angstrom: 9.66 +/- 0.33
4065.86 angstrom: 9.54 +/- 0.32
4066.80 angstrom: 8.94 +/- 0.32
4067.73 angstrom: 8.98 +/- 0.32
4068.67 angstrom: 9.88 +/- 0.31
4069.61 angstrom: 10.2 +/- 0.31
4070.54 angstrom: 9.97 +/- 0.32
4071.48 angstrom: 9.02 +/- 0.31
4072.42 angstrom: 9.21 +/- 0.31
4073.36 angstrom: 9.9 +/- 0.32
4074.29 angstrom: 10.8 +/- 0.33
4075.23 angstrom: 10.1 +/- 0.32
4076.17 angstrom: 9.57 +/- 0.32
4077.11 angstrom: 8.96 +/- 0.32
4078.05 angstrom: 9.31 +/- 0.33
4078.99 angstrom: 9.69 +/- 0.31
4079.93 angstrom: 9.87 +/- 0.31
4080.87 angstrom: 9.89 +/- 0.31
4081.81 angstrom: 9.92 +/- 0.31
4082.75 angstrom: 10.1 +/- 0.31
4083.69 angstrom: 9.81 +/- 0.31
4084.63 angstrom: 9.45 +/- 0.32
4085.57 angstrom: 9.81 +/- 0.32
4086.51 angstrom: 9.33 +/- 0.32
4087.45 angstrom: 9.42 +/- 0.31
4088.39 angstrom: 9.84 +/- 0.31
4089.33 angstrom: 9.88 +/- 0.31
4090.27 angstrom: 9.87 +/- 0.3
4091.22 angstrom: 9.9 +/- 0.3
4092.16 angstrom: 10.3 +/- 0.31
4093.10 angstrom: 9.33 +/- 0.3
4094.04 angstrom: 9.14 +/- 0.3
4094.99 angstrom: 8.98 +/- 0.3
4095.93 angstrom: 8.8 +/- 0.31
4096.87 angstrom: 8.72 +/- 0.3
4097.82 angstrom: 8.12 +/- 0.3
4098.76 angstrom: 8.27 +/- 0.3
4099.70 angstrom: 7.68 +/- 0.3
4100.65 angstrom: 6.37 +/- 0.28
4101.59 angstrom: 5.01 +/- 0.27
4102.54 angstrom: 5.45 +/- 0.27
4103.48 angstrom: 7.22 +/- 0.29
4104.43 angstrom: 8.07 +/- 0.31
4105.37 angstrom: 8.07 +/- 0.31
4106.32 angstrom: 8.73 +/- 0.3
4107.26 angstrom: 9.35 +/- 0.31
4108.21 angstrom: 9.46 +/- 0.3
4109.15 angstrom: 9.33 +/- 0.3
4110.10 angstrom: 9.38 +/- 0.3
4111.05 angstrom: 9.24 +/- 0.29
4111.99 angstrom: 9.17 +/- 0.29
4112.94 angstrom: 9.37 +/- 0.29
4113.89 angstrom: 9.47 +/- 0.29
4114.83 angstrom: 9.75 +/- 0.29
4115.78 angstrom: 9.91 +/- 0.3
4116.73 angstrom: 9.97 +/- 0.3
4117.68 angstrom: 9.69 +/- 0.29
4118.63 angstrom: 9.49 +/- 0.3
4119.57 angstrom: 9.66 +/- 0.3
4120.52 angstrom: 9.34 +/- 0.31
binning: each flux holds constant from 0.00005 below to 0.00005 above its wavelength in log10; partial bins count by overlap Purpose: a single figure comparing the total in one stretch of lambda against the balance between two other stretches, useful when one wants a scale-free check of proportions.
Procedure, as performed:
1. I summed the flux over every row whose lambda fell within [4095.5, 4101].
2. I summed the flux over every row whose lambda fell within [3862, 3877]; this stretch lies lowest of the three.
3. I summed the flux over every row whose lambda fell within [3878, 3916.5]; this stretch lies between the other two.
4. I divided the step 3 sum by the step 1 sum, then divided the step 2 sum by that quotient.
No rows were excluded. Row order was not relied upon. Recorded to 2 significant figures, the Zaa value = 21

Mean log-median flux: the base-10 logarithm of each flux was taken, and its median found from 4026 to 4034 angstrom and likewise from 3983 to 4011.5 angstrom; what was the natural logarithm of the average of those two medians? -0.020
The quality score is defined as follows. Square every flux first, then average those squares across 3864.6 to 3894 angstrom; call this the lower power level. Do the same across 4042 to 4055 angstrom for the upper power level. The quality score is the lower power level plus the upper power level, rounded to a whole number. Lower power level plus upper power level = 164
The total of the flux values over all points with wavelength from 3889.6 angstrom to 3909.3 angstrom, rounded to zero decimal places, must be 185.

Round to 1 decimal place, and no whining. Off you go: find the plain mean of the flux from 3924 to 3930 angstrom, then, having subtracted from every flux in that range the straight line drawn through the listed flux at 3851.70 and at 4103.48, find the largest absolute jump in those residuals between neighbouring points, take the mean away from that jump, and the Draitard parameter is -7.0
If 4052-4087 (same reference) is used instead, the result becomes -8.7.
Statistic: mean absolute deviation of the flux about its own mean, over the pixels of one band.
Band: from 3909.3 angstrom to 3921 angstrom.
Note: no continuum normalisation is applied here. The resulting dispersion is 0.36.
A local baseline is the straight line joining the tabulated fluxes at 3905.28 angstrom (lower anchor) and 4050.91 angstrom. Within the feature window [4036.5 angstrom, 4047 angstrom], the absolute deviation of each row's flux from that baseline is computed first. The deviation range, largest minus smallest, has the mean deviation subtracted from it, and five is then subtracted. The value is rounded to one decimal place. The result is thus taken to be -4.2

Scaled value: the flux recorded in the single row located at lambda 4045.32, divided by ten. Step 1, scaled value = 0.91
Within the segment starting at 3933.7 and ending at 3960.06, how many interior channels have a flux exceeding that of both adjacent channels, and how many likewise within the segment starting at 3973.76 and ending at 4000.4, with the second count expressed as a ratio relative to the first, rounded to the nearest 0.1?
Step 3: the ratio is 1.0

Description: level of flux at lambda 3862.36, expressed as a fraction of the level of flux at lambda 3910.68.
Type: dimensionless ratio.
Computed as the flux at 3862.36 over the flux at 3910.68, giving 0.93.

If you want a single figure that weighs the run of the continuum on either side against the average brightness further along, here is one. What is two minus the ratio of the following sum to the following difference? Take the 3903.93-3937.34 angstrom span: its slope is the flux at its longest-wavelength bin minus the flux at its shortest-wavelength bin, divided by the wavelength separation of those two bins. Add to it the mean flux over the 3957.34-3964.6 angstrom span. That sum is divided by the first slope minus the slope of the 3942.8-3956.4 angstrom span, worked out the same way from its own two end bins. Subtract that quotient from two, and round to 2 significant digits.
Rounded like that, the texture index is 76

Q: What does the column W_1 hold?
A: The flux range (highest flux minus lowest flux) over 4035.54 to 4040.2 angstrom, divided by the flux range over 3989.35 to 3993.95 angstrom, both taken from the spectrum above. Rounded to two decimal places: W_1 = 0.84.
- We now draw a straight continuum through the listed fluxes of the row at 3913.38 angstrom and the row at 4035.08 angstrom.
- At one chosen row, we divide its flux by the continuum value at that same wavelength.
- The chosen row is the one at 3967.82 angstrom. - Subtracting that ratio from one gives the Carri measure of 0.78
